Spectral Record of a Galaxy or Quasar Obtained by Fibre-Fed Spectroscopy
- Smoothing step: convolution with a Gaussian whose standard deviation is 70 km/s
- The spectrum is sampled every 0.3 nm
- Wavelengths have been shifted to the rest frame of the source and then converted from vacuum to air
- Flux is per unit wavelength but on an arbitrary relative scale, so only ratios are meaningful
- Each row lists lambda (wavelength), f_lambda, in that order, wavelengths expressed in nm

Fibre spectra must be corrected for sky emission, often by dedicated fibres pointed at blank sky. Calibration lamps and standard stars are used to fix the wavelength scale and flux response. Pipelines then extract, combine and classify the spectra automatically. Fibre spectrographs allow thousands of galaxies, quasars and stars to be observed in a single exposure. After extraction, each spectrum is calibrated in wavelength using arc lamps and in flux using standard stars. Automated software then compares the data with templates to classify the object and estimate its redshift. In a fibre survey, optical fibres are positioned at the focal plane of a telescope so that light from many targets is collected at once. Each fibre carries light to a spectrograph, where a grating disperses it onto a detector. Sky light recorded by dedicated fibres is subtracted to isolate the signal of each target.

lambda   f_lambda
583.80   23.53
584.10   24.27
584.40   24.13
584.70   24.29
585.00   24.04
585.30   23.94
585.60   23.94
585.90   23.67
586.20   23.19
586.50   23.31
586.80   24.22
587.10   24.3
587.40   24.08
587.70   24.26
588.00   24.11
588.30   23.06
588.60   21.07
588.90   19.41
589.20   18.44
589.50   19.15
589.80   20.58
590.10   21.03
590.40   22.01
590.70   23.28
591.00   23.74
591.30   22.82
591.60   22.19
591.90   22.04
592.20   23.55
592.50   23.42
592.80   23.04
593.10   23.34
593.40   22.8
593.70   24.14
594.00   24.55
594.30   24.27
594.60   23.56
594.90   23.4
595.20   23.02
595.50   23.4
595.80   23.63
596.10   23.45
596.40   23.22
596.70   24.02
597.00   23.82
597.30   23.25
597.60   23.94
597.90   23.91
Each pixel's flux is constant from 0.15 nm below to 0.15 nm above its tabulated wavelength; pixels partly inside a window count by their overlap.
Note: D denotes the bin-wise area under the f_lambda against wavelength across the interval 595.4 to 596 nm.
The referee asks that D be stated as 14.1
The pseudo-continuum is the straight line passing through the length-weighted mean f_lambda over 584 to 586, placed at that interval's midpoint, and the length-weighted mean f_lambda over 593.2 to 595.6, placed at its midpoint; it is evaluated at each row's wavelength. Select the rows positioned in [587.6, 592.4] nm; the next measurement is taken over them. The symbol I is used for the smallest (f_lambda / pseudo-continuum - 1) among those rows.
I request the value -0.23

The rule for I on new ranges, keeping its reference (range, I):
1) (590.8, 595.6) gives -0.07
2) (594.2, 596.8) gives -0.02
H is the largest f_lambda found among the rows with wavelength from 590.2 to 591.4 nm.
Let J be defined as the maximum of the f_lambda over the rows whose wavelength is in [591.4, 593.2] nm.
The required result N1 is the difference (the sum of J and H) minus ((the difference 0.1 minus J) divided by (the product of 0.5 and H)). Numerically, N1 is 49.3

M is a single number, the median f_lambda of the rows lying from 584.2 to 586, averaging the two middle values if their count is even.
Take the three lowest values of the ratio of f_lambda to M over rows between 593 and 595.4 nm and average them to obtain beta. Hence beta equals 0.961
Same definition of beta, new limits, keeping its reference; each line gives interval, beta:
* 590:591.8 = 0.906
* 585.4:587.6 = 0.975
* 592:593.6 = 0.961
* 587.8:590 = 0.792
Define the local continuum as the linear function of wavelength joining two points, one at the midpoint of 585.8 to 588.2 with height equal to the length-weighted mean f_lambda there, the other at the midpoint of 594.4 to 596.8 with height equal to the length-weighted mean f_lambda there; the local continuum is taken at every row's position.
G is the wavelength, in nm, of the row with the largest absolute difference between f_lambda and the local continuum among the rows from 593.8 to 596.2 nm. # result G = 594.00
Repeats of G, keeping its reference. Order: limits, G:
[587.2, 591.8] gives 589.20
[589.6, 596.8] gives 589.80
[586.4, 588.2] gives 586.50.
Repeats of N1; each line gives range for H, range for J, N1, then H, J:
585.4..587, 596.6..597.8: 50.2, 24.22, 24.02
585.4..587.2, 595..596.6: 49.9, 24.3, 23.63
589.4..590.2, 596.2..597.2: 47.3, 21.03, 24.02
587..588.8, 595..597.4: 50.3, 24.3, 24.02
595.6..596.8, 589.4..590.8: 49.2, 24.02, 23.28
